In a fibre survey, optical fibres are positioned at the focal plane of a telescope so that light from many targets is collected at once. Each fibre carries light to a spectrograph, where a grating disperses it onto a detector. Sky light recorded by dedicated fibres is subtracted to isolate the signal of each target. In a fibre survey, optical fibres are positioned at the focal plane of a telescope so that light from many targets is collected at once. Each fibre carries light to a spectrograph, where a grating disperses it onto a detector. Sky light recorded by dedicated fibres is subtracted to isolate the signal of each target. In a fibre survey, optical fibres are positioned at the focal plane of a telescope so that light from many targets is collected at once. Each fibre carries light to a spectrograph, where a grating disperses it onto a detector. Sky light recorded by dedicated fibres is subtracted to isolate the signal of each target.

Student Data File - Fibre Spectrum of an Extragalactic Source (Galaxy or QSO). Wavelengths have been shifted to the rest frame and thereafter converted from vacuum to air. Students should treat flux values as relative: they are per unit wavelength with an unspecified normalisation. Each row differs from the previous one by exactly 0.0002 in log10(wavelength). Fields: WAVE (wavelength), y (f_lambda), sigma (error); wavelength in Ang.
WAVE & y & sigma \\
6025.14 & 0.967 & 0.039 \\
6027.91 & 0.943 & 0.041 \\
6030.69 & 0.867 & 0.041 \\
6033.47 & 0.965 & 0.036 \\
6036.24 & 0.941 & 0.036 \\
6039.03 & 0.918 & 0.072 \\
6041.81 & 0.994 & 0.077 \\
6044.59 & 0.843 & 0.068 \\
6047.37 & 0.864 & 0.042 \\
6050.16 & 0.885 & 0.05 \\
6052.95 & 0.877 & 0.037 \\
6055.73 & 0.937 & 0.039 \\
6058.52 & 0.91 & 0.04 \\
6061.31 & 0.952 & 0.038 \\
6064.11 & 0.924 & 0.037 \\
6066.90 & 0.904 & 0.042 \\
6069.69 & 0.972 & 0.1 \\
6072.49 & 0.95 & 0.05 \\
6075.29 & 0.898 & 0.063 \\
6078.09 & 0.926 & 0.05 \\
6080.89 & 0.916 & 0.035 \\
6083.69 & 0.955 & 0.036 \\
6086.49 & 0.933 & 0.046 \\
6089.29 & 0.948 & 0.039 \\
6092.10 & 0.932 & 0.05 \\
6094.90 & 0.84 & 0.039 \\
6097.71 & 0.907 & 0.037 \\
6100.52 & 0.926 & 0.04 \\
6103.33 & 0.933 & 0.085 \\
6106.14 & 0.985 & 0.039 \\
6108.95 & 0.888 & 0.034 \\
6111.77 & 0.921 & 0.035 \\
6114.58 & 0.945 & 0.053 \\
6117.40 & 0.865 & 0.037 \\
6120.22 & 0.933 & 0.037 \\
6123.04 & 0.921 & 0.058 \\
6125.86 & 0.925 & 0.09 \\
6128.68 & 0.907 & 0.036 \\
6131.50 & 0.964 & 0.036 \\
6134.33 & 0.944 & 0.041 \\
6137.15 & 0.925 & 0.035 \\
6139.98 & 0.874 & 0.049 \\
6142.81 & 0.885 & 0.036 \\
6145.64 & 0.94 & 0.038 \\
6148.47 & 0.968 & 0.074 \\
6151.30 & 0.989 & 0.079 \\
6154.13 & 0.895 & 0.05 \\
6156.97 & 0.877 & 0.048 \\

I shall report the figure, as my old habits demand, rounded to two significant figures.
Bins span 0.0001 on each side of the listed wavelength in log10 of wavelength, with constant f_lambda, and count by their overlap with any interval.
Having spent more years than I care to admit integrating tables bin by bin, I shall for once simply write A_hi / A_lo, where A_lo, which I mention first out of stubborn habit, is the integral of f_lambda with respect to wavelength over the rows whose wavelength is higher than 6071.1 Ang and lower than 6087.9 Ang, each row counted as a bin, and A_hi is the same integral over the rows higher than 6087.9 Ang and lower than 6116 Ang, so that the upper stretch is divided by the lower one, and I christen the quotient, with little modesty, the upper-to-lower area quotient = 1.7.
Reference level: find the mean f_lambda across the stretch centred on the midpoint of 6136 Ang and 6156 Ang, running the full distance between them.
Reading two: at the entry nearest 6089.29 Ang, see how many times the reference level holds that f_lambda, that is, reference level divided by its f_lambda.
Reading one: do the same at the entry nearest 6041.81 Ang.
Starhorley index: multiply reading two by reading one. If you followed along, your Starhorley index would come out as 0.91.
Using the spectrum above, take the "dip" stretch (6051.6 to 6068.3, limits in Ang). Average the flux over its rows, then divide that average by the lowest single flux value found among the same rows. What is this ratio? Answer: 1.05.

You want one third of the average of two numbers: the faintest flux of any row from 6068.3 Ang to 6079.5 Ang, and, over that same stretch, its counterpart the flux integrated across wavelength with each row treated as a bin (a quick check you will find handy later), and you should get 1.90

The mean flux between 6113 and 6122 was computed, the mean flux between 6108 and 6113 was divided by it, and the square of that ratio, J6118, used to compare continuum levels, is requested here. 0.98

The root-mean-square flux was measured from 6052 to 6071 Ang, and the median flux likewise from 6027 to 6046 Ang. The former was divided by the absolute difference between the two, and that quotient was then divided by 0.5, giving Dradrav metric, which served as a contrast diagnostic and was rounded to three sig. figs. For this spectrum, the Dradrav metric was 120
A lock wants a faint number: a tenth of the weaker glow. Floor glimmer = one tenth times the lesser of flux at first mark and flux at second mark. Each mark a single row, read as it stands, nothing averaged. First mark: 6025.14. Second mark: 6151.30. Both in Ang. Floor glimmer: 0.0967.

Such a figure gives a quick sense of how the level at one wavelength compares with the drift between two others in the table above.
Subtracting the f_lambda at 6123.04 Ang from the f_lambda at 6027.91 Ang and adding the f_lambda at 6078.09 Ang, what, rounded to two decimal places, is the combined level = 0.95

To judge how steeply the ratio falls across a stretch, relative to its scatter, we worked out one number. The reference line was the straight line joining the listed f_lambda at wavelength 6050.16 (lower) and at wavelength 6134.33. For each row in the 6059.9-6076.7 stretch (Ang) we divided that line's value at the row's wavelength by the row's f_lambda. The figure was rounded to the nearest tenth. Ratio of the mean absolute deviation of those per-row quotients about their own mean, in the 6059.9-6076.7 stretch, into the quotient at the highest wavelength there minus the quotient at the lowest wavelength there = 2.6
